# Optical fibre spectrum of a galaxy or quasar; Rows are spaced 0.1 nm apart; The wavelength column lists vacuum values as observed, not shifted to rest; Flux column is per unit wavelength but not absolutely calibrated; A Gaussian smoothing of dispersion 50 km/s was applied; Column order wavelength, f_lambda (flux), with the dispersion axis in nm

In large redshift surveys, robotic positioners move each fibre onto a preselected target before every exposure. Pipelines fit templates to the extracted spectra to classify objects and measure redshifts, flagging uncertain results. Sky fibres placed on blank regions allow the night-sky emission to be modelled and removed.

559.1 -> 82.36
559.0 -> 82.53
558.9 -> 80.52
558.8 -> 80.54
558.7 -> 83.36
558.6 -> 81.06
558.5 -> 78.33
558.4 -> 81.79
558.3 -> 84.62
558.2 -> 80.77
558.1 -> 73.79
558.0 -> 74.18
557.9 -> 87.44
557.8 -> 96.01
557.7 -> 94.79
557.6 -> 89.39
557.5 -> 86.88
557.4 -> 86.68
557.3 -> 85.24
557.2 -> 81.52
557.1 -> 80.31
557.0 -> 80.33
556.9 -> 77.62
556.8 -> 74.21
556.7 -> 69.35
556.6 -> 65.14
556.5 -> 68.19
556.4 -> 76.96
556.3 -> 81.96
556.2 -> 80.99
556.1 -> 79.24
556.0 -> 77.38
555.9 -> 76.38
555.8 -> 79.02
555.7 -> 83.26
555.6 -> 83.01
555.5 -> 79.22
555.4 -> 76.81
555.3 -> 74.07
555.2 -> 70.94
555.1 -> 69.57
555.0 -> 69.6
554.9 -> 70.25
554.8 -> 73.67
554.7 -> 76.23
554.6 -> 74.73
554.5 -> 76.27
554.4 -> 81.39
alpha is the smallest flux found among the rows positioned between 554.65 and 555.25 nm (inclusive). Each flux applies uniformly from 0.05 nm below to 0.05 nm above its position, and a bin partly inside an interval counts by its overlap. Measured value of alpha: 69.57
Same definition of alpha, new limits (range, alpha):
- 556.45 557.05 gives 65.14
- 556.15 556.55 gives 68.19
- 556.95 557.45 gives 80.31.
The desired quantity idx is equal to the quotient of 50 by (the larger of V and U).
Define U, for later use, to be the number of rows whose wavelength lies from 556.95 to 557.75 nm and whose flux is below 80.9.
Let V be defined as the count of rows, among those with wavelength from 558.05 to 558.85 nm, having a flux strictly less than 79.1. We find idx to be 25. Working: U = 2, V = 2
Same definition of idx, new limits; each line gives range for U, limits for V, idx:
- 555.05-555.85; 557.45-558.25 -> 8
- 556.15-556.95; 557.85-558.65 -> 8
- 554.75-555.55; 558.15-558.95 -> 6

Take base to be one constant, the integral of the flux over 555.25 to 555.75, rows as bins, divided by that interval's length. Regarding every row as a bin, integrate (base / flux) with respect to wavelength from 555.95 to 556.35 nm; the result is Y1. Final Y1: 0.397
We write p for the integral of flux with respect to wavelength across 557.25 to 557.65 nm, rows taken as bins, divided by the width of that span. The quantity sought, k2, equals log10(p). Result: 1.94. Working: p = 87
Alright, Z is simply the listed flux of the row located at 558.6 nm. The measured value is 81.06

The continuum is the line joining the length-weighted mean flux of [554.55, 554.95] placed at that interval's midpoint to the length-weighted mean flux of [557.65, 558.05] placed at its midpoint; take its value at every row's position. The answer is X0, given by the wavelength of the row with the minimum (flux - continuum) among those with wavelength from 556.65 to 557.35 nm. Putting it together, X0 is 556.7 nm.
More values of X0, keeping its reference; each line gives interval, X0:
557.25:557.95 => 557.9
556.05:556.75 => 556.6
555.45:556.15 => 555.9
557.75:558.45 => 558.1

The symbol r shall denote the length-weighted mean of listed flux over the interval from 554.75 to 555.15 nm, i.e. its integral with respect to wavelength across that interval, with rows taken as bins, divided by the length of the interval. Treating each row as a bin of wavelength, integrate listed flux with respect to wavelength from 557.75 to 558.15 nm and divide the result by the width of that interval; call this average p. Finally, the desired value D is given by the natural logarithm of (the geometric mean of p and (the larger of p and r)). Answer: 4.42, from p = 83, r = 71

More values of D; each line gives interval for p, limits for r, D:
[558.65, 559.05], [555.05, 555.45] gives 4.40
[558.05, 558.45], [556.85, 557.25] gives 4.39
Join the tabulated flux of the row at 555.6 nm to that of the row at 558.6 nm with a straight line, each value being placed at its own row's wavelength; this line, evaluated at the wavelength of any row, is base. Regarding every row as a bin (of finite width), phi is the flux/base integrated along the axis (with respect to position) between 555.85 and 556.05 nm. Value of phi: 0.186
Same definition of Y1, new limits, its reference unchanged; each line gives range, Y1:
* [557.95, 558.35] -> 0.406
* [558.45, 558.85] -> 0.393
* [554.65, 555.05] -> 0.438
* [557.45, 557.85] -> 0.346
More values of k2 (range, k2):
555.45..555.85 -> 1.91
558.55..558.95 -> 1.91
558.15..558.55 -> 1.91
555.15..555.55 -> 1.88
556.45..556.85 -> 1.84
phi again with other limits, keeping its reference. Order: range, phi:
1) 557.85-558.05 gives 0.198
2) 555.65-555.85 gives 0.196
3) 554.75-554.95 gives 0.172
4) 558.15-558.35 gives 0.203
